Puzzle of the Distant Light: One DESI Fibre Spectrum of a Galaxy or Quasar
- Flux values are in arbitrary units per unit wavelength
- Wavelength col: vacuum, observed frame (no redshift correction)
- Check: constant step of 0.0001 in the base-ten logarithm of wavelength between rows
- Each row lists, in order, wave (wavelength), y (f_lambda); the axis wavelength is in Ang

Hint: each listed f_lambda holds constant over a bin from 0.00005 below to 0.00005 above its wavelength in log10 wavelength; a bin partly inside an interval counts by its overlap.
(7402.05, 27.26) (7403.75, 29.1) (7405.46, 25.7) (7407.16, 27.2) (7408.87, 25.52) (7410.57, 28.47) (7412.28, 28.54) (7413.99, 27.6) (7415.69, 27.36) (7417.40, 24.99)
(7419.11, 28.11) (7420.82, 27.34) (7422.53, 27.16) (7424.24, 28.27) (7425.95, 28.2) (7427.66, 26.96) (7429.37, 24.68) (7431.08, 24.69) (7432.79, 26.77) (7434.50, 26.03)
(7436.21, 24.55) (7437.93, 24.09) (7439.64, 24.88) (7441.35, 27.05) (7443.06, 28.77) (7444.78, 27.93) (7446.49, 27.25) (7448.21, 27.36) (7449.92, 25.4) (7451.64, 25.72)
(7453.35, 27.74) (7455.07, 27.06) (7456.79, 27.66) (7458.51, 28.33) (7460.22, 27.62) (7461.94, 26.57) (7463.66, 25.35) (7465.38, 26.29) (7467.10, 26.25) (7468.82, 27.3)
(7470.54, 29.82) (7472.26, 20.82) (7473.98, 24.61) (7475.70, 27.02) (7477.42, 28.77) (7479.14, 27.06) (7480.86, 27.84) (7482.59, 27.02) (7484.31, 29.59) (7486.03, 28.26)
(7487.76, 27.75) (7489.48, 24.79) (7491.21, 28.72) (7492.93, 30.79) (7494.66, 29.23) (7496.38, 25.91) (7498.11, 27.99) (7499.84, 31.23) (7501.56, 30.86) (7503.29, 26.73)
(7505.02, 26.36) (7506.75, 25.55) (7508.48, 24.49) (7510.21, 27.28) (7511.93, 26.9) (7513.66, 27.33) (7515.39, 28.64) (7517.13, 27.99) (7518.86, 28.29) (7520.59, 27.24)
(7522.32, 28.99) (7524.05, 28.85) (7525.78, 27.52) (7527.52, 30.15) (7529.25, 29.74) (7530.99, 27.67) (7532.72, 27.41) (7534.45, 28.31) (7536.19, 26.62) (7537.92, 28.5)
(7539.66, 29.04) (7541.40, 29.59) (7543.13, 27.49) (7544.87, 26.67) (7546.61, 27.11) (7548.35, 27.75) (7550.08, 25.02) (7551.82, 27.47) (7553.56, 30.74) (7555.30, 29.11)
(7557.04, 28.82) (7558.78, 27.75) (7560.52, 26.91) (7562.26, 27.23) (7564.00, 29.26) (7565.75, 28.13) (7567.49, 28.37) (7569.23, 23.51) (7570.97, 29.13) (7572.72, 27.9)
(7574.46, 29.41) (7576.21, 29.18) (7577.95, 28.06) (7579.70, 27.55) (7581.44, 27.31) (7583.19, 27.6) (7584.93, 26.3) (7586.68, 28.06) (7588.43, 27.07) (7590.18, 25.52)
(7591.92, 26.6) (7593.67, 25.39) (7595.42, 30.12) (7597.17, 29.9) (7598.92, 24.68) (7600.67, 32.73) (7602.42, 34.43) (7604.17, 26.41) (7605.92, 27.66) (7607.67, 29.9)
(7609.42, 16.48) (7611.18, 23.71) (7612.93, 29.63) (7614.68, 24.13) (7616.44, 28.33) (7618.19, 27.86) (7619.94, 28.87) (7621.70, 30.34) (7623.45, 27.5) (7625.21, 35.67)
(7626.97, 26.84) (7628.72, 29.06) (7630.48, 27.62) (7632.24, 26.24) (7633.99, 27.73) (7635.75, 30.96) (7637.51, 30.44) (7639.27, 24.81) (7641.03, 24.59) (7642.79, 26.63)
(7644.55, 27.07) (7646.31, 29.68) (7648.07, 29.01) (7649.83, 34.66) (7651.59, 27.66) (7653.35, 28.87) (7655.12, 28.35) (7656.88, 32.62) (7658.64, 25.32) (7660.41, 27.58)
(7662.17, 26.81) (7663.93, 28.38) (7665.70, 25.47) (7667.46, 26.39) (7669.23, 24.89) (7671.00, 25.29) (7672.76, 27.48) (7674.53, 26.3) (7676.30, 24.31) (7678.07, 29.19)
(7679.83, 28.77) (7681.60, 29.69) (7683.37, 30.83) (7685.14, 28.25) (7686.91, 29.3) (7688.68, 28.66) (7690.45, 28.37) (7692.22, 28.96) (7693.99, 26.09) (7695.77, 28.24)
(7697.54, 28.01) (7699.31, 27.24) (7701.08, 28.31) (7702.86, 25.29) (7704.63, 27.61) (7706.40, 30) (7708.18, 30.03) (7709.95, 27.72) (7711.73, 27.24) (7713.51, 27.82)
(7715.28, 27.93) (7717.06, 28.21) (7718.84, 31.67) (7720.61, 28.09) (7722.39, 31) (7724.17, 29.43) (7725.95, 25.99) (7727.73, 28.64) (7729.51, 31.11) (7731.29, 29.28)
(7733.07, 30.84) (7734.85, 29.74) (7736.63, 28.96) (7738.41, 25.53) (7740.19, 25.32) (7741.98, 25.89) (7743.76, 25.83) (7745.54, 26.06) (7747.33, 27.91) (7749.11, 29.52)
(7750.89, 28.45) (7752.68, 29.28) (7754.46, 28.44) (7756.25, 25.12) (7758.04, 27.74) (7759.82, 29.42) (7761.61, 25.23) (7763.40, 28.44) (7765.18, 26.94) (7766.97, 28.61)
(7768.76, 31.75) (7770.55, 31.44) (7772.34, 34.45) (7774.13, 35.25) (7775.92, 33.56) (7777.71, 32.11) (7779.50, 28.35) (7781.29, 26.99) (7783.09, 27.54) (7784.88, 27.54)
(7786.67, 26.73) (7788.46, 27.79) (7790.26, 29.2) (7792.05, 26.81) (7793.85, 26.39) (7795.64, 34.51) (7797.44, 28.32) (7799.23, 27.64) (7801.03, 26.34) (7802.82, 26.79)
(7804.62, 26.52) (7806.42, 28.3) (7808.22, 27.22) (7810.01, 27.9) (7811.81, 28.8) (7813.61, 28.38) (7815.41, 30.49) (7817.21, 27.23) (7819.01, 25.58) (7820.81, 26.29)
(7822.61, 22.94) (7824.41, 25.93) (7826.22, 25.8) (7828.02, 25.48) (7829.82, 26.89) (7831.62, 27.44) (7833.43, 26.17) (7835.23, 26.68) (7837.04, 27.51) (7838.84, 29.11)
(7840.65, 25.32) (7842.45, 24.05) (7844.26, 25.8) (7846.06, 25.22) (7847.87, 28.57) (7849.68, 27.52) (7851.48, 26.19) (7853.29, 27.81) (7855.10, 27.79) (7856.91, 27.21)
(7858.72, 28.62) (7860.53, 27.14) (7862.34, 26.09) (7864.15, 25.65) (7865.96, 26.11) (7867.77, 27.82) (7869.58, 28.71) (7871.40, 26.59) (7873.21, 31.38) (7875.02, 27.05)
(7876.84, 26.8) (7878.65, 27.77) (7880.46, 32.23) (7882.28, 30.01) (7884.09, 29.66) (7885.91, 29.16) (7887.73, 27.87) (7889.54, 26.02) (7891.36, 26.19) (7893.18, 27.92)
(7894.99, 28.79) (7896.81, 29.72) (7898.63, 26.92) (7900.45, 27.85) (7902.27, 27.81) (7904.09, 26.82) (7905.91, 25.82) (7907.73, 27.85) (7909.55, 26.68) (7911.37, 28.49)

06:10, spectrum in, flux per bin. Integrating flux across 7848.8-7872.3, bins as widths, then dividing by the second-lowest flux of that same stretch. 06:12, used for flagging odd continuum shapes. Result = 24.5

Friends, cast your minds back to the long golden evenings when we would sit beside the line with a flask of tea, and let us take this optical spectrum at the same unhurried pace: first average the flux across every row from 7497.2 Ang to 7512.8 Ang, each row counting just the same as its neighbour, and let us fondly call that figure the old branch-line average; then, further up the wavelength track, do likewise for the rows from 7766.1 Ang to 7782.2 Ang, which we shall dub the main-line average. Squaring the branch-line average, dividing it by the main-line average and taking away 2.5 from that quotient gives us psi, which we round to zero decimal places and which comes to 22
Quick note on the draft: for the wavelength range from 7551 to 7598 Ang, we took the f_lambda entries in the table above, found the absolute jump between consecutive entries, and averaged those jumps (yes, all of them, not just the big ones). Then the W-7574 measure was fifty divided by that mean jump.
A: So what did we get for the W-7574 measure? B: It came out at 33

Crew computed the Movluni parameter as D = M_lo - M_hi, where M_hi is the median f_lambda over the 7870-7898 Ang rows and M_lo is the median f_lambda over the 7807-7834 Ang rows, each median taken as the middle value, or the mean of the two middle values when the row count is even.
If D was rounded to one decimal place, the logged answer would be -1.0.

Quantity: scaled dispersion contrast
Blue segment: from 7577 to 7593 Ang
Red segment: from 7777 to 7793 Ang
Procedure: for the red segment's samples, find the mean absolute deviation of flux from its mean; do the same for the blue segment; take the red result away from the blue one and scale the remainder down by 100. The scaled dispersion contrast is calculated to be -0.005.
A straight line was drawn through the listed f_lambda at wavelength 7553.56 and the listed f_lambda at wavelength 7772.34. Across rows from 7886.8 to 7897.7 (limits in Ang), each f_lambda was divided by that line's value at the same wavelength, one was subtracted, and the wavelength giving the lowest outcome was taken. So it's 7889.54 Ang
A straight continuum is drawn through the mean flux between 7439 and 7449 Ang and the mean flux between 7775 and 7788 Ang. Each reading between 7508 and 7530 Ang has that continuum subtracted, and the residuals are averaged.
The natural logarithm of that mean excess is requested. -1.0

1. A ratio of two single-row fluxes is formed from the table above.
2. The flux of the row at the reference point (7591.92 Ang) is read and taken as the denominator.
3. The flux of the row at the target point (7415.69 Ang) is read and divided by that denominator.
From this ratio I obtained 1.03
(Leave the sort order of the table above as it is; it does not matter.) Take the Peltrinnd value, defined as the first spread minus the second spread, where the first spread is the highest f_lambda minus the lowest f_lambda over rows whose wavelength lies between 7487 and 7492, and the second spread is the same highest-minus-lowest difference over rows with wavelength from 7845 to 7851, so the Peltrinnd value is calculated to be 1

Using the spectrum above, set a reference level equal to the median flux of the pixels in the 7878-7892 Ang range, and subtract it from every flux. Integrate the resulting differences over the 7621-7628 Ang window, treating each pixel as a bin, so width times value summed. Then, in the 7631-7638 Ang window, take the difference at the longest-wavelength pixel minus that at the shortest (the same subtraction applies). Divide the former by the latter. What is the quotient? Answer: 2.6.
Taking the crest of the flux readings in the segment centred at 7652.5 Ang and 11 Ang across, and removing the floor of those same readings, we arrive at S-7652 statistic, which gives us 7.0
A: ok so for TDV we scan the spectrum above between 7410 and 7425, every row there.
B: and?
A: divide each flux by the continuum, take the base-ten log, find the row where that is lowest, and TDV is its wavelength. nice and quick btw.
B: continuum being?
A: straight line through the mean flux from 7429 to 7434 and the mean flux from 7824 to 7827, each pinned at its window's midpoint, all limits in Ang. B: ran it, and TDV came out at 7417.40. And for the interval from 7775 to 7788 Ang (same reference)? 7786.67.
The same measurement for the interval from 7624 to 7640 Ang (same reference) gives 7639.27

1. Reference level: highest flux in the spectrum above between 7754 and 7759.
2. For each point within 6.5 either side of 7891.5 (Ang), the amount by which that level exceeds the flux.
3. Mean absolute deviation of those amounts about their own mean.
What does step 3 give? 1.1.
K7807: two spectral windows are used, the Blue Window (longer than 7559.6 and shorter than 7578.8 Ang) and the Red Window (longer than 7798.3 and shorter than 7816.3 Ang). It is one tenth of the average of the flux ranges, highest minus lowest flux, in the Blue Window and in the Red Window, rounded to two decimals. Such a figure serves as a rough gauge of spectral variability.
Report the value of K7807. 0.50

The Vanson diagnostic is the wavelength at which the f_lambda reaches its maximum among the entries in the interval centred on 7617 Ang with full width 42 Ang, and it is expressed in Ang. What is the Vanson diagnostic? 7625.21 Ang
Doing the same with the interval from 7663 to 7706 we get 7683.37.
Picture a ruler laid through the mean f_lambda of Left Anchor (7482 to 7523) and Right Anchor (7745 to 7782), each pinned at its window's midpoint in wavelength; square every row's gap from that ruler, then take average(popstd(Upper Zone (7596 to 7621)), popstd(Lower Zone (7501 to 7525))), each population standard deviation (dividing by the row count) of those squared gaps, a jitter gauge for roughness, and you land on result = 20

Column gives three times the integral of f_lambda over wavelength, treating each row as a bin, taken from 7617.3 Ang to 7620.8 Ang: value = 299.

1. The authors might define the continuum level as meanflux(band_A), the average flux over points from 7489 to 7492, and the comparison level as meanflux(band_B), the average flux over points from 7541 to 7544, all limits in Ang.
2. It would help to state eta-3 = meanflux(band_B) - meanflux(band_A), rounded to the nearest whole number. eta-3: 2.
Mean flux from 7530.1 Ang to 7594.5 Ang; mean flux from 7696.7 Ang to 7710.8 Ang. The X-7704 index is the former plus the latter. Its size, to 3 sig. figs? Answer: 55.7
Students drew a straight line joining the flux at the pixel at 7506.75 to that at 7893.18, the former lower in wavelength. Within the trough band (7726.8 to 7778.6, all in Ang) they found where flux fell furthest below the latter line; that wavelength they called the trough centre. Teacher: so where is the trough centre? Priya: 7756.25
